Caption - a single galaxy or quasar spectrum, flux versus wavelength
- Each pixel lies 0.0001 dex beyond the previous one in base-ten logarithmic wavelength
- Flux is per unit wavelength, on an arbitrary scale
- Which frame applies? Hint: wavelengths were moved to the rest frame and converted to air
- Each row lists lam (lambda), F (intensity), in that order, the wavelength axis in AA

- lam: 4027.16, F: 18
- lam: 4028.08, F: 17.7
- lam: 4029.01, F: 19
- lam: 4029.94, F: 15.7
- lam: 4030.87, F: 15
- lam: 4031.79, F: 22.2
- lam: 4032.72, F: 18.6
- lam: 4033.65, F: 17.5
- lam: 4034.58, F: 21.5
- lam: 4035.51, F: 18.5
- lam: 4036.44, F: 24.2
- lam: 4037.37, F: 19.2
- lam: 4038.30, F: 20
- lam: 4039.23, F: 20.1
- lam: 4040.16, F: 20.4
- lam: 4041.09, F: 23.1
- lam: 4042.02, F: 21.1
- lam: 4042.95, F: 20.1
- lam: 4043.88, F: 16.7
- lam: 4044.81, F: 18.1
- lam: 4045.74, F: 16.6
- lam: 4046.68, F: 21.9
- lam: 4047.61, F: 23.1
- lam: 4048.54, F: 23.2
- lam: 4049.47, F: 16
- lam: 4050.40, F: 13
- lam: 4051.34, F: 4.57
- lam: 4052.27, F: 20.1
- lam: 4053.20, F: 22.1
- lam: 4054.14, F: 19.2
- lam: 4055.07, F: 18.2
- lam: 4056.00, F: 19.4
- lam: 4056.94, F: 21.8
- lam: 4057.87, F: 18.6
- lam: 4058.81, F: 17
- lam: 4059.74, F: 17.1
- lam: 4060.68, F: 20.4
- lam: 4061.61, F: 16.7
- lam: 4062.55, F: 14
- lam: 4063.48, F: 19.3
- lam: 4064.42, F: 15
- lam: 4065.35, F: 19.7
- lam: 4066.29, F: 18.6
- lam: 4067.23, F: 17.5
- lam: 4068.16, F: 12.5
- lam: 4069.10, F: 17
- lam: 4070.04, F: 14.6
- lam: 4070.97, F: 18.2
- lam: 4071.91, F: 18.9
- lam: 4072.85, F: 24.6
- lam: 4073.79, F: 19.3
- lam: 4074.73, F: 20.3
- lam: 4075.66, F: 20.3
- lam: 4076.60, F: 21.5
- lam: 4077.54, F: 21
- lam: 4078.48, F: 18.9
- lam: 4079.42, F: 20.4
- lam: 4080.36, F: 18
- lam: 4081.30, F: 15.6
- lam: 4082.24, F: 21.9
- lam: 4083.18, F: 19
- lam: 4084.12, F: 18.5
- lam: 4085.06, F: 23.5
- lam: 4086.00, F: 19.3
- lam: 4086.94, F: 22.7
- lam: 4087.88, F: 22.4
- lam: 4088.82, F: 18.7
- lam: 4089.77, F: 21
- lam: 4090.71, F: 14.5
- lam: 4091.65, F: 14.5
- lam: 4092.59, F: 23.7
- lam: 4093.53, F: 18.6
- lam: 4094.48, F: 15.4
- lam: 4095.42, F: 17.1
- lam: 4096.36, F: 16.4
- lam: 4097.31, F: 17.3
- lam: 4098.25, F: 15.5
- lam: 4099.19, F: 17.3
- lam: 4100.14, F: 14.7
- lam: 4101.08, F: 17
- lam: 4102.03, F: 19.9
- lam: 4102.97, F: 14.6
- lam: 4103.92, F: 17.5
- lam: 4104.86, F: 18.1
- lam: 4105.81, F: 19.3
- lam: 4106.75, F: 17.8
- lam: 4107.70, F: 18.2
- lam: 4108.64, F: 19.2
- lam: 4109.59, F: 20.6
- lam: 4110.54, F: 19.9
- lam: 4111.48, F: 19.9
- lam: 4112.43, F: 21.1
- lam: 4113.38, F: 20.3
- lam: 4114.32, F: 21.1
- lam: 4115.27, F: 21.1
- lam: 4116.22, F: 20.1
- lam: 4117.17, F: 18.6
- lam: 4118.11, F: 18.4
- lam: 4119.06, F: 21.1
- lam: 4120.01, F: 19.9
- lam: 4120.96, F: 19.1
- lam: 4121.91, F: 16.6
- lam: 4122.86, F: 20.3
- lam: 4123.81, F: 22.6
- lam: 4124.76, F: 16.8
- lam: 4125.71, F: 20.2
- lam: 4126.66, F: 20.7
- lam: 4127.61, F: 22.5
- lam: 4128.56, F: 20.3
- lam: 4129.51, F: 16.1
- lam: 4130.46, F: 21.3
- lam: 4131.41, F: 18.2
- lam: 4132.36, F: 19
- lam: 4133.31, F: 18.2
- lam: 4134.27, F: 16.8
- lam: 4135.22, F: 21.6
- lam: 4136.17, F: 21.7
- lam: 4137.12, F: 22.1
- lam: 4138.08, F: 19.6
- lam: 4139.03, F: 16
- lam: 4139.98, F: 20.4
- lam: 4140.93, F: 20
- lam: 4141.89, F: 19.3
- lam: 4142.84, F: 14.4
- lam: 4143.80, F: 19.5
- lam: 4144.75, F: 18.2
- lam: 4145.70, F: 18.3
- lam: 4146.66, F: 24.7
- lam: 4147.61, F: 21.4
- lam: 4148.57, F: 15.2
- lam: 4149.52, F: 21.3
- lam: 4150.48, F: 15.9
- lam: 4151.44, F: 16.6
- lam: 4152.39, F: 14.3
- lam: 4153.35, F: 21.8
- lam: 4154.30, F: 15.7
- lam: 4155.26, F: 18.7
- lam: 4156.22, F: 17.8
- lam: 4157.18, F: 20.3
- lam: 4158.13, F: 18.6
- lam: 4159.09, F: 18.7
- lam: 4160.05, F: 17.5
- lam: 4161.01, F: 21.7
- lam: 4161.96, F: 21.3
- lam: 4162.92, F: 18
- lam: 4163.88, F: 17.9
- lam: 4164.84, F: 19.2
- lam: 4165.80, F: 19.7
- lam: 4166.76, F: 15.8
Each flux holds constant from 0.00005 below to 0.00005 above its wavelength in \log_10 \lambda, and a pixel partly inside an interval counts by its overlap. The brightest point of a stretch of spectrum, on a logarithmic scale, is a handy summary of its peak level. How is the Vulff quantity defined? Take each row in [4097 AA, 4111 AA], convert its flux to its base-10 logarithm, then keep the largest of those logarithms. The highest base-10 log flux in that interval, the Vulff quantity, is 1.314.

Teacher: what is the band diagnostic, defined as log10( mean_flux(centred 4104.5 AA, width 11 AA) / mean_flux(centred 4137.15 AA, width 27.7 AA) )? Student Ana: -0.04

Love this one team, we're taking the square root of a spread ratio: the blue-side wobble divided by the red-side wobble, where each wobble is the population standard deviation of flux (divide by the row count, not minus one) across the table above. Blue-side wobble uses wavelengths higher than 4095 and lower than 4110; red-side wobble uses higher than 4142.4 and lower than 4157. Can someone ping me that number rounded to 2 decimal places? 0.75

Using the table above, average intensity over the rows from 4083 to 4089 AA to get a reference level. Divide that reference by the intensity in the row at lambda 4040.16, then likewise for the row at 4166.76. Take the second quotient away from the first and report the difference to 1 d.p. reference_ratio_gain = -0.3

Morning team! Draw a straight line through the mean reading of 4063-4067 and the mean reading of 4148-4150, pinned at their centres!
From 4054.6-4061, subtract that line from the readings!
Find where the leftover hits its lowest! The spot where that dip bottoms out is 4058.81 AA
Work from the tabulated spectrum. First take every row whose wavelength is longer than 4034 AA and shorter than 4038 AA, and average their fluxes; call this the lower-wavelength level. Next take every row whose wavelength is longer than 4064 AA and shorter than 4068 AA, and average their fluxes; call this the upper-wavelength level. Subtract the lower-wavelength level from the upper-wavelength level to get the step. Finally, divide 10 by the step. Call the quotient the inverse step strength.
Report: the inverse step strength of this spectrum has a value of -3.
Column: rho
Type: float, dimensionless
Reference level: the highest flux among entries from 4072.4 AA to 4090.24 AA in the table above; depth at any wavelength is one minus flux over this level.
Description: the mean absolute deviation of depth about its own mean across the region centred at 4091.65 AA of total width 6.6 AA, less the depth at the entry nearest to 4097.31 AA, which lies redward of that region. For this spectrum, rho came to -0.18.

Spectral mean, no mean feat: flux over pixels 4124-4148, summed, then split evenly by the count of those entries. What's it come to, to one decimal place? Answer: 19.5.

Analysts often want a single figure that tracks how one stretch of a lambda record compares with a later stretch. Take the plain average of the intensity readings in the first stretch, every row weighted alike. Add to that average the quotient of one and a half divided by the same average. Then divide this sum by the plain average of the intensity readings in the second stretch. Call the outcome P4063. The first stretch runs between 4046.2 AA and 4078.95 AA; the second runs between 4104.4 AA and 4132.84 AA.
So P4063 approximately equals 0.94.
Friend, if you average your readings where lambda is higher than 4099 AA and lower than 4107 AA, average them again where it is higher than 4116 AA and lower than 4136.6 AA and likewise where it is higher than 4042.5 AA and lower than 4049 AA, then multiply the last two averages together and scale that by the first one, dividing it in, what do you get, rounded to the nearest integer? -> 22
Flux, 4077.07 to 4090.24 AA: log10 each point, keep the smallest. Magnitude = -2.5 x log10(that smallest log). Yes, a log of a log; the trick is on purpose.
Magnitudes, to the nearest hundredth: -0.19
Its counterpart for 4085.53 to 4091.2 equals -0.16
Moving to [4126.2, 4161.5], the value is -0.16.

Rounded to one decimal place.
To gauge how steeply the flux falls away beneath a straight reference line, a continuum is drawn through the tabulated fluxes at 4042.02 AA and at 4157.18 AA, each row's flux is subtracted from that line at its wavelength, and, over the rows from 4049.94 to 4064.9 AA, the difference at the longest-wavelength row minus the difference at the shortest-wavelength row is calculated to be -2.1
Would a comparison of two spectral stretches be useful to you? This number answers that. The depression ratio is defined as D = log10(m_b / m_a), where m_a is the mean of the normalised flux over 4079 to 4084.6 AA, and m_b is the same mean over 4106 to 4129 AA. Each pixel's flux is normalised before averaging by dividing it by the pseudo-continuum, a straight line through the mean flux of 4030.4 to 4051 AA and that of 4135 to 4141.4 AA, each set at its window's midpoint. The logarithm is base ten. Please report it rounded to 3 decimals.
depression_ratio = 0.016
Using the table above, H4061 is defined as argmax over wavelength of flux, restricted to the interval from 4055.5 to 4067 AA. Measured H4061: 4056.94 AA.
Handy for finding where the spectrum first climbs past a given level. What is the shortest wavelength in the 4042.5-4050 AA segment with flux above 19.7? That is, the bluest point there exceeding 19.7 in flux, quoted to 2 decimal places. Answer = 4042.95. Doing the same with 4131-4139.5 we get 4135.22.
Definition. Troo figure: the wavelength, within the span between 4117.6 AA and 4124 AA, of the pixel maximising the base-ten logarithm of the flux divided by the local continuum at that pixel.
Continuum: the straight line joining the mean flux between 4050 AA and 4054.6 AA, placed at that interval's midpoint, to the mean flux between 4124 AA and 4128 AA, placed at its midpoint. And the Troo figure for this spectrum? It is 4123.81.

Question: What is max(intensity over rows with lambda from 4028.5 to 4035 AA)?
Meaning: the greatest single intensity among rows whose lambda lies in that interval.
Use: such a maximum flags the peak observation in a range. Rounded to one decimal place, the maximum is 22.2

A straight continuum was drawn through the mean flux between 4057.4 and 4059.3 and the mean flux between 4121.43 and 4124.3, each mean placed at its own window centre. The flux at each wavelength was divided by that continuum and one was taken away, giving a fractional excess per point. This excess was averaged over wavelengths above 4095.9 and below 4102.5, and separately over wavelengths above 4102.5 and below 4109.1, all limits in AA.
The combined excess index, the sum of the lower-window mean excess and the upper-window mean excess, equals -0.19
